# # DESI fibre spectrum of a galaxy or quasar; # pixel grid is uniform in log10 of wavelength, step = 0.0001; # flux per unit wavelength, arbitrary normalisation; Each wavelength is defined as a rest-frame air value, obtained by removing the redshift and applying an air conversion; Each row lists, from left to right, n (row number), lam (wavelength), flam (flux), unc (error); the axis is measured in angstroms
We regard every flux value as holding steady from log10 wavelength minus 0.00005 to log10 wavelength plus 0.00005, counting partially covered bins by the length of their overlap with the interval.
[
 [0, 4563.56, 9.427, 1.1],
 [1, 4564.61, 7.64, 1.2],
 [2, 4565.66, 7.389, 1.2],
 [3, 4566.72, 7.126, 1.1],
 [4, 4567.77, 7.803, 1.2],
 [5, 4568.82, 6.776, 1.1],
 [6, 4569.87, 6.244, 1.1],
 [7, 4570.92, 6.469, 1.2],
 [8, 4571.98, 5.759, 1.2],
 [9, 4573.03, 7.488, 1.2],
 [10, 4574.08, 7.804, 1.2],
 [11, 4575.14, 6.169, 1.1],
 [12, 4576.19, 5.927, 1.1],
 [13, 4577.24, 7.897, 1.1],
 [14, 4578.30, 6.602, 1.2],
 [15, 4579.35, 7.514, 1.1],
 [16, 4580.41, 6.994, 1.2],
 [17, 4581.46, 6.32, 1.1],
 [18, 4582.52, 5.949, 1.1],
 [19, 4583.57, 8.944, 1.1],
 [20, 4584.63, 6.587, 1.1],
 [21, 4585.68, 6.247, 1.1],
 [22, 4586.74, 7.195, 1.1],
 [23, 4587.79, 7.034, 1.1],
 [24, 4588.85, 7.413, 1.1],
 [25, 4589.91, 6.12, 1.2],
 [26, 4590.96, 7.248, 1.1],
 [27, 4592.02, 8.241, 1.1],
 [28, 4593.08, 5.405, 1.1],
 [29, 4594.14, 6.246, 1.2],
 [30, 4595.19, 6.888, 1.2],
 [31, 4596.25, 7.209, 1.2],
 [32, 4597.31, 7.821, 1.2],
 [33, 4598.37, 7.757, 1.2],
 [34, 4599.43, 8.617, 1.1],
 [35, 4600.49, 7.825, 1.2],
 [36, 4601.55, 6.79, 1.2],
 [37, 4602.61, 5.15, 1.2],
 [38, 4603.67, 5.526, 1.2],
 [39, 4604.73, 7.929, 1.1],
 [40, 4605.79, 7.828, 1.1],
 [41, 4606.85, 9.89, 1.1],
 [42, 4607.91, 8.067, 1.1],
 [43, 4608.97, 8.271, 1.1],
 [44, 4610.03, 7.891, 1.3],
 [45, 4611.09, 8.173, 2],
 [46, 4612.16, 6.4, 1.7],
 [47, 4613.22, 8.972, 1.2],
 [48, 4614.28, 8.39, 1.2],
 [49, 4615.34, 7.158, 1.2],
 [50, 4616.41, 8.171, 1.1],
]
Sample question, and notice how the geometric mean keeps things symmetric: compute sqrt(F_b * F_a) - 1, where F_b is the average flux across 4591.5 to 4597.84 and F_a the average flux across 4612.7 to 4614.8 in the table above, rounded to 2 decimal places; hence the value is 6.78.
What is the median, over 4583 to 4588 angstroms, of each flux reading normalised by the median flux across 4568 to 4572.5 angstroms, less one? 0.11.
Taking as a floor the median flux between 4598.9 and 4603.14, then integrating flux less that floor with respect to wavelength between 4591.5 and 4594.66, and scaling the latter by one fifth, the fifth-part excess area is -0.4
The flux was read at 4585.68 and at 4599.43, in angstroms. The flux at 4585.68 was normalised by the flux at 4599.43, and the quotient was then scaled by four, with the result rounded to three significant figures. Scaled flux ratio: 2.90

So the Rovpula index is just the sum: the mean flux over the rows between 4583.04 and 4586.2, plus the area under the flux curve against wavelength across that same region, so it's 30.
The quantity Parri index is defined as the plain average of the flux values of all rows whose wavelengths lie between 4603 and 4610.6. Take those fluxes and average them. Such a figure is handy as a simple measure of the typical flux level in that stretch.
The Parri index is 7.9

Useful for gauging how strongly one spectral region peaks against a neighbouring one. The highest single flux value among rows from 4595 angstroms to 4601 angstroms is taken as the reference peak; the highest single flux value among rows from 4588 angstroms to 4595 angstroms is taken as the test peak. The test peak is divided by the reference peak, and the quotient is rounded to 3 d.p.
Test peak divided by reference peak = 0.956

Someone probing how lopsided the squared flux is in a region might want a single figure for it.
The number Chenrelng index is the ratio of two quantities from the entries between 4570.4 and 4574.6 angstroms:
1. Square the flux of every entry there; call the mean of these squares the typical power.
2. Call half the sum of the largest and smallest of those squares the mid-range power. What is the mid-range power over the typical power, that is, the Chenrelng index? 0.98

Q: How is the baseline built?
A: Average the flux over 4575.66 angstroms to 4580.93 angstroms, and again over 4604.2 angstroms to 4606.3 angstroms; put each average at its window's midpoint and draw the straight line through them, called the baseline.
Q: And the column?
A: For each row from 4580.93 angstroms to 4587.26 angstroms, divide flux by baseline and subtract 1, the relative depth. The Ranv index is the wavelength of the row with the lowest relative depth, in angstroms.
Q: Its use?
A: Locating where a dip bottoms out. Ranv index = 4582.52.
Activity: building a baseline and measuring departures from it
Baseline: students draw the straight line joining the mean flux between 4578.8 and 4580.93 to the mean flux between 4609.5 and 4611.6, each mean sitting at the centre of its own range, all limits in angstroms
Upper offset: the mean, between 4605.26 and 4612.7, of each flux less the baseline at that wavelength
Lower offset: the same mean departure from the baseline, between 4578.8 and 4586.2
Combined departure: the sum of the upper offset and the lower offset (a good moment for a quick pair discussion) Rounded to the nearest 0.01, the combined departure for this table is -0.30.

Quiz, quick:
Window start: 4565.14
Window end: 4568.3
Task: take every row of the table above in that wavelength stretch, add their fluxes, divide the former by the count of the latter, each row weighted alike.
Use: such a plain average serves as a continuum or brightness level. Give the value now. 7.4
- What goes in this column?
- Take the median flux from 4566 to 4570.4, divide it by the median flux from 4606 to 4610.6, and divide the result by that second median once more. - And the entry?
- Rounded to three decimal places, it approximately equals 0.104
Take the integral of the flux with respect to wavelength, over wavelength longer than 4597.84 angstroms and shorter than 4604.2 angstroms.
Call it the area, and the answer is 44.1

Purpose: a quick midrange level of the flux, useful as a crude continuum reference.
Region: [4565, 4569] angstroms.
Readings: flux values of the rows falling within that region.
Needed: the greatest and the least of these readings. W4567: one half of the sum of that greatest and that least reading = 7.29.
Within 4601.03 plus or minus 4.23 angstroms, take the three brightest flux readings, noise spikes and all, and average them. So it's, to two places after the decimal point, 8.12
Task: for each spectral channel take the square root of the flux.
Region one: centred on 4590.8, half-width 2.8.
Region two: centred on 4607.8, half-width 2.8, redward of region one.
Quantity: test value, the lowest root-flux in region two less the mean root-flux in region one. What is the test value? 0.18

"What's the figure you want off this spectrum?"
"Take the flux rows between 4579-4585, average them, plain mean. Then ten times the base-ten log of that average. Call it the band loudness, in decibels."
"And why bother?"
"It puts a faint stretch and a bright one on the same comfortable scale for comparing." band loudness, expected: 8.48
